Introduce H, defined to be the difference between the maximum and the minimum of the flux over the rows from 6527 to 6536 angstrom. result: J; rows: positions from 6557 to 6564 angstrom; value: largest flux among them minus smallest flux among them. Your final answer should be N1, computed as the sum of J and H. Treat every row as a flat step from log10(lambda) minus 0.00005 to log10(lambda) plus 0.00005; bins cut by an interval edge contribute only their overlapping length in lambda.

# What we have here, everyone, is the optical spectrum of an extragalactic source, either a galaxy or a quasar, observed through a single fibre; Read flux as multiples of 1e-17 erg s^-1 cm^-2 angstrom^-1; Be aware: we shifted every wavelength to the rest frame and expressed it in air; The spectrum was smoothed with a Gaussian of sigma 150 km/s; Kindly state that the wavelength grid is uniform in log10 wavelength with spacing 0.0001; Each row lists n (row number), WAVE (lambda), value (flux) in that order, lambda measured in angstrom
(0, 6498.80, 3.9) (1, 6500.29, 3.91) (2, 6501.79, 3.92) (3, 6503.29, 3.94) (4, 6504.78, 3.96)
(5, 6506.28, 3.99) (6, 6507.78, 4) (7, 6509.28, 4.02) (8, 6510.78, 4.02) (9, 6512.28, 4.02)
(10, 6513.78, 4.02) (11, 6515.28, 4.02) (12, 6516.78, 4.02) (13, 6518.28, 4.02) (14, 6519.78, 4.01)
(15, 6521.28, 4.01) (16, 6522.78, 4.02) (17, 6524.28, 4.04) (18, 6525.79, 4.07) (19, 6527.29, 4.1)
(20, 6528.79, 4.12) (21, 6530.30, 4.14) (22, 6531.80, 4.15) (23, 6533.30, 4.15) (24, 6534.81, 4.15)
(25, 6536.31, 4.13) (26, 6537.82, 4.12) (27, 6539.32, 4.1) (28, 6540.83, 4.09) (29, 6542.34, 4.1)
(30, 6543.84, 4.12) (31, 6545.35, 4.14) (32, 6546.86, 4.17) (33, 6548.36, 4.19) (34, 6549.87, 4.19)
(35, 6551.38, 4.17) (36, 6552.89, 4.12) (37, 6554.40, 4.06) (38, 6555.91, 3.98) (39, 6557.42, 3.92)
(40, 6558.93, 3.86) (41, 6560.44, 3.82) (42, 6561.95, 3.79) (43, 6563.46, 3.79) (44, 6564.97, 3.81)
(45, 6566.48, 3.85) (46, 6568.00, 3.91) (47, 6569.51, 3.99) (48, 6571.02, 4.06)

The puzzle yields 0.18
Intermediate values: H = 0.050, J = 0.13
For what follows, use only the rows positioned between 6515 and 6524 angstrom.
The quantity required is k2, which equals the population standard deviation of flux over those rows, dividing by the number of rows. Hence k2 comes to 0.005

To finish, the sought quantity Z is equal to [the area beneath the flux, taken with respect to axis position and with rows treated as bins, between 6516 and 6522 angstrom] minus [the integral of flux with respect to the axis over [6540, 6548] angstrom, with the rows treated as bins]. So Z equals -9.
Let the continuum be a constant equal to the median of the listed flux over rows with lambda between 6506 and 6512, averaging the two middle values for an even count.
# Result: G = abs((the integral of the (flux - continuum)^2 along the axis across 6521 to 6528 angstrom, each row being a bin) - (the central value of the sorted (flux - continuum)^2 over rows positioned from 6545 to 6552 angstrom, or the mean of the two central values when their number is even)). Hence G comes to 0.01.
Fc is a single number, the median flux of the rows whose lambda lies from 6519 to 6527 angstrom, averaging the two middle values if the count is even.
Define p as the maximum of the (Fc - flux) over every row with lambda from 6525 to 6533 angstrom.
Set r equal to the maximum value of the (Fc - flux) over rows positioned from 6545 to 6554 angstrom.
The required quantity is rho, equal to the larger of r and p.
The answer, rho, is -0.05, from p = -0.05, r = -0.10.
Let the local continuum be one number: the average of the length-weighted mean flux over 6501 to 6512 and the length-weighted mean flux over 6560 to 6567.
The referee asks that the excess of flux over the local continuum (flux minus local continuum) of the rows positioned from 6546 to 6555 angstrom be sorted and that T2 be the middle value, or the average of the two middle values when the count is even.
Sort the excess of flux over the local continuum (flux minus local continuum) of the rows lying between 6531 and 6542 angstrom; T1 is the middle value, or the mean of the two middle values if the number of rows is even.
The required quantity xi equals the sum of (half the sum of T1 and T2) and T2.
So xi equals 0.53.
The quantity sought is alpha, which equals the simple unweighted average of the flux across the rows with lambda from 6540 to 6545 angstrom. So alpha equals 4.103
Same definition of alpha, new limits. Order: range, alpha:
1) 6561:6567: 3.810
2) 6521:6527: 4.035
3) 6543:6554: 4.157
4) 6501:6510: 3.972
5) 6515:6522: 4.016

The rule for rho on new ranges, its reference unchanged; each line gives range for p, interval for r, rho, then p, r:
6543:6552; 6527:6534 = -0.08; -0.10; -0.08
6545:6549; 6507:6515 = 0.02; -0.12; 0.02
